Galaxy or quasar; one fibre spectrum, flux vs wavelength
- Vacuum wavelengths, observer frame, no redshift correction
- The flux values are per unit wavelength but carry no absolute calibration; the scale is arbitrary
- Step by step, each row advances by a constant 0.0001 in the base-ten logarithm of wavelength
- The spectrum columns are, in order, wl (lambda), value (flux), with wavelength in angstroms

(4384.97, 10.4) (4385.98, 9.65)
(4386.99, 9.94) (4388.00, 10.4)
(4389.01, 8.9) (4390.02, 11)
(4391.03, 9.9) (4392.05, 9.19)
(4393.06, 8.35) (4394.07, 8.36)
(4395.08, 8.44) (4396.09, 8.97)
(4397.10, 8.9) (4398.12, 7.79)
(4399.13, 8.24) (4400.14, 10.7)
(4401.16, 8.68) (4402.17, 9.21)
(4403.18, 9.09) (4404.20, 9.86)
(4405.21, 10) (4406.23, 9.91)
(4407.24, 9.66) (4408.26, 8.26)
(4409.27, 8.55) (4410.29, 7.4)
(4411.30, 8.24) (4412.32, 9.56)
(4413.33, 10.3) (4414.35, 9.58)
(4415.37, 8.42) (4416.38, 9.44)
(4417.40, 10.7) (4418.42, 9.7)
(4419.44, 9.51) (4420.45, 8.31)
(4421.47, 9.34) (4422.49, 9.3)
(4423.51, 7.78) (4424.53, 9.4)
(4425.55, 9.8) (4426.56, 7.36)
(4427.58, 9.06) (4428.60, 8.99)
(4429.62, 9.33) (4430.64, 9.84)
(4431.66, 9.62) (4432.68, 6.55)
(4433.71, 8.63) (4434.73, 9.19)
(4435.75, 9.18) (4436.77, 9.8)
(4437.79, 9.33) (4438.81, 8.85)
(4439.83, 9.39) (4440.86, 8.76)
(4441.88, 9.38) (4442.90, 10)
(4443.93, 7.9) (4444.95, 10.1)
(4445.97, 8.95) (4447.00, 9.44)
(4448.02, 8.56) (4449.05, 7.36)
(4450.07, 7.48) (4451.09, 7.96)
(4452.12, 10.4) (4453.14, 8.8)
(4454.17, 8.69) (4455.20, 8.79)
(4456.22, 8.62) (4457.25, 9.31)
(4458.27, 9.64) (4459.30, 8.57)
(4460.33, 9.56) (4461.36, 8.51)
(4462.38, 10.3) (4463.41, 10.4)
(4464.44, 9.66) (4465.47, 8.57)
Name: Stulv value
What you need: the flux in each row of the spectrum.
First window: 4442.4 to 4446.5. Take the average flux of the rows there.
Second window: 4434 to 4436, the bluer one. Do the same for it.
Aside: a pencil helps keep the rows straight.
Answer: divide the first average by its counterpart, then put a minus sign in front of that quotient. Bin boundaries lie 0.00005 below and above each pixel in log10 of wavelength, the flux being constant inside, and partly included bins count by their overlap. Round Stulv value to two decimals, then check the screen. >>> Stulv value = -1.01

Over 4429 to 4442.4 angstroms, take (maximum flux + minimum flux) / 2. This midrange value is 8.2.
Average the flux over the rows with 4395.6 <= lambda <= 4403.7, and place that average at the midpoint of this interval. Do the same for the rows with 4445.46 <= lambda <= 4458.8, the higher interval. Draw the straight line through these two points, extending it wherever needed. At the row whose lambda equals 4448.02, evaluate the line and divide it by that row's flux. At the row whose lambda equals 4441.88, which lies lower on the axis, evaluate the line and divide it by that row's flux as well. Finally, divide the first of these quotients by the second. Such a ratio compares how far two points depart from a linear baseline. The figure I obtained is 1.1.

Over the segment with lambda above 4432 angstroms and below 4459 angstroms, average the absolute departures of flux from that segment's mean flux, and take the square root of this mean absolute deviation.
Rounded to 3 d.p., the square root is 0.812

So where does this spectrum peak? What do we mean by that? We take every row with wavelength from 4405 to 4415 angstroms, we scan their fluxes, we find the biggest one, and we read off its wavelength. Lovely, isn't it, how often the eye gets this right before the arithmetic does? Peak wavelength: 4413.33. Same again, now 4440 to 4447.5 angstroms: 4444.95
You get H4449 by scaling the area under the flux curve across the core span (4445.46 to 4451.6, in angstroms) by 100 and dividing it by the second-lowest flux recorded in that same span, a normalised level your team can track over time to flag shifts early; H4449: 681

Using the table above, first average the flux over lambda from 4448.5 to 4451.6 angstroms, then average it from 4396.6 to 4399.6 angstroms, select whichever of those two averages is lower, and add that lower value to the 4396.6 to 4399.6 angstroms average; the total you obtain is 15.9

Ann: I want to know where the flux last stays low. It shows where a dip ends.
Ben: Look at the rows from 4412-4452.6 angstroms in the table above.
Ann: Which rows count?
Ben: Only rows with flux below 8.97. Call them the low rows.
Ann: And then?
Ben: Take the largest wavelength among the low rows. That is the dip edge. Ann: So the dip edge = 4451.09 angstroms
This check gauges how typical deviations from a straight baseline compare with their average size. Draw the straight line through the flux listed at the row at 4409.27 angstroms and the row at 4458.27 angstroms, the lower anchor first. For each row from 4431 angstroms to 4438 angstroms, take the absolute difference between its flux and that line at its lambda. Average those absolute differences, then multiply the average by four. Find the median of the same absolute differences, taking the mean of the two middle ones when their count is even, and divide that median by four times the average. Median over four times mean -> 0.18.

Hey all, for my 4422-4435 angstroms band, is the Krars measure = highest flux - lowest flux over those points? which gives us 3.3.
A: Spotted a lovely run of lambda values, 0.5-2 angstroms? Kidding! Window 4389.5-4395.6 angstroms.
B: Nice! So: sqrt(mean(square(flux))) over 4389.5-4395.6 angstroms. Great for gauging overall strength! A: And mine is 9.26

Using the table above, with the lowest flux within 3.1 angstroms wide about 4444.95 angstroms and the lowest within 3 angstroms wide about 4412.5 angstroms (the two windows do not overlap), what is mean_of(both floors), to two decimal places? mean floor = 8.07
